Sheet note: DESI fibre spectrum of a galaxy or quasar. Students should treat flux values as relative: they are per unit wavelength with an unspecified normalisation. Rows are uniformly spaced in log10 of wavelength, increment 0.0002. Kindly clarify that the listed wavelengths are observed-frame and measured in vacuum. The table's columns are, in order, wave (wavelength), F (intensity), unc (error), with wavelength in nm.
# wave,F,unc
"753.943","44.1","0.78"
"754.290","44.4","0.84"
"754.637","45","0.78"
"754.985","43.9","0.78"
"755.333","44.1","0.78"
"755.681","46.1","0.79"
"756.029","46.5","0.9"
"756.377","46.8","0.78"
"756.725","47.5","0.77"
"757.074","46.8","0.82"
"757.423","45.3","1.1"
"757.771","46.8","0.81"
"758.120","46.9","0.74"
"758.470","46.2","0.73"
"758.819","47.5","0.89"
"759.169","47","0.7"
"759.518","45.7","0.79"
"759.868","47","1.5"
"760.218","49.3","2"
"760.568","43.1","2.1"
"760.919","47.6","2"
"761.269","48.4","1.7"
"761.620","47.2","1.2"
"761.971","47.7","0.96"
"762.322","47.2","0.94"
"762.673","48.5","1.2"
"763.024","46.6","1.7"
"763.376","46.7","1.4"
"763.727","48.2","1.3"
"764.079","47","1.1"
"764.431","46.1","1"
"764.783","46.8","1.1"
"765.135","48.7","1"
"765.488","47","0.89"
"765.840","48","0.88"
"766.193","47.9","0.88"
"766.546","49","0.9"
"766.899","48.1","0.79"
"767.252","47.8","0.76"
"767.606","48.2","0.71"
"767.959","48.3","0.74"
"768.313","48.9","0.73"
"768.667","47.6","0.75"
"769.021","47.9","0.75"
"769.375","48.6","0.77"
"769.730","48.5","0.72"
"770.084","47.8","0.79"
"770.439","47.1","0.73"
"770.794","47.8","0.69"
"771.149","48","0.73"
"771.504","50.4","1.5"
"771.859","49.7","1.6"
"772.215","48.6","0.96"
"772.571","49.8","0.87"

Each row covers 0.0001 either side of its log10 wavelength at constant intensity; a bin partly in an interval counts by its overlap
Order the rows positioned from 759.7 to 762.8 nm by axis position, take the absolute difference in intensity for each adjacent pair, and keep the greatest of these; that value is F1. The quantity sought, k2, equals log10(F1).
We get 0.79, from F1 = 6.2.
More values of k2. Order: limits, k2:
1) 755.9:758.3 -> 0.18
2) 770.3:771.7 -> 0.38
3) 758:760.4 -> 0.36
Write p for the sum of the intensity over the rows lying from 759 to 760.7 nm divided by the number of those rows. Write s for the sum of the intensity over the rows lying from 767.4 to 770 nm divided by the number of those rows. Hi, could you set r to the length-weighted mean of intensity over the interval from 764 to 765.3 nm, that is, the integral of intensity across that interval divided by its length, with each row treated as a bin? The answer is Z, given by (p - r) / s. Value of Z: -0.02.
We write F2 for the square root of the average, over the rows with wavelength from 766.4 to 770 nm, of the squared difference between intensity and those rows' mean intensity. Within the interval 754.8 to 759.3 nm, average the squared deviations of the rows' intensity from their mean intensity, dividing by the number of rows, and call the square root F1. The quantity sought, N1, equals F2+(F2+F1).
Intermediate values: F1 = 1.1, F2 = 0.4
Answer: 2.0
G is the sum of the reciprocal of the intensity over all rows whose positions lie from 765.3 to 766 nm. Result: 0.0421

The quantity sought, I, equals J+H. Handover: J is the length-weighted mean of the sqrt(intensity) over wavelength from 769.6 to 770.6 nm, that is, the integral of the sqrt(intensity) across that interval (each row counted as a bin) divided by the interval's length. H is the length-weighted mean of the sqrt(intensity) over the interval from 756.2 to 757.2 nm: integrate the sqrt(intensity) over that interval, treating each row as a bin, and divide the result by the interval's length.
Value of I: 13.8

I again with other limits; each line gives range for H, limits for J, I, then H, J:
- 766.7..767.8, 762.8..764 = 13.8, 6.93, 6.87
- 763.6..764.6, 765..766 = 13.8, 6.86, 6.92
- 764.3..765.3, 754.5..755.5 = 13.5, 6.87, 6.65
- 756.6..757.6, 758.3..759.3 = 13.7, 6.82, 6.85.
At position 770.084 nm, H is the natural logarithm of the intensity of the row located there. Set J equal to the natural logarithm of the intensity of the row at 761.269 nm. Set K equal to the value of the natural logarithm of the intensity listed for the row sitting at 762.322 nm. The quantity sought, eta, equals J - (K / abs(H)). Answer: 2.883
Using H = 3.87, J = 3.88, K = 3.854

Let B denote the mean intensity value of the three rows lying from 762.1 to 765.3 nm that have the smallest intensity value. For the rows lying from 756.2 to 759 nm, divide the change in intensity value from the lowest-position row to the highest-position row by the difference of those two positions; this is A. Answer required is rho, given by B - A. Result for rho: 46.2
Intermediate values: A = 0.29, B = 46.5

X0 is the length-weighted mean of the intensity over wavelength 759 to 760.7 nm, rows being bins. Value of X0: 46.5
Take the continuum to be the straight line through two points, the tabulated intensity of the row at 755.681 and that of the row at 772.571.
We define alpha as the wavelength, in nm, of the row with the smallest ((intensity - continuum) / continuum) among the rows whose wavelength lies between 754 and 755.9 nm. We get 754.985 nm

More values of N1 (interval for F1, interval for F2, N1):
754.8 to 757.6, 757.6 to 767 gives 3.6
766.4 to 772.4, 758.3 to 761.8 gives 4.0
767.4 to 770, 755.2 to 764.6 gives 2.9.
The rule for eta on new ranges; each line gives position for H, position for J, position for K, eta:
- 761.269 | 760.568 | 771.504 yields 2.753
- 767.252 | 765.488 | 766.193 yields 2.850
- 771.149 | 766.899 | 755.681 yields 2.884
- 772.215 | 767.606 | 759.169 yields 2.884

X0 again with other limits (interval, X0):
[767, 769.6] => 48.2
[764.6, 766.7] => 47.9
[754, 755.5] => 44.3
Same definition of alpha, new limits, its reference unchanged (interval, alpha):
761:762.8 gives 762.322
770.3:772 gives 770.439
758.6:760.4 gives 759.518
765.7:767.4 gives 767.252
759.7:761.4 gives 760.568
